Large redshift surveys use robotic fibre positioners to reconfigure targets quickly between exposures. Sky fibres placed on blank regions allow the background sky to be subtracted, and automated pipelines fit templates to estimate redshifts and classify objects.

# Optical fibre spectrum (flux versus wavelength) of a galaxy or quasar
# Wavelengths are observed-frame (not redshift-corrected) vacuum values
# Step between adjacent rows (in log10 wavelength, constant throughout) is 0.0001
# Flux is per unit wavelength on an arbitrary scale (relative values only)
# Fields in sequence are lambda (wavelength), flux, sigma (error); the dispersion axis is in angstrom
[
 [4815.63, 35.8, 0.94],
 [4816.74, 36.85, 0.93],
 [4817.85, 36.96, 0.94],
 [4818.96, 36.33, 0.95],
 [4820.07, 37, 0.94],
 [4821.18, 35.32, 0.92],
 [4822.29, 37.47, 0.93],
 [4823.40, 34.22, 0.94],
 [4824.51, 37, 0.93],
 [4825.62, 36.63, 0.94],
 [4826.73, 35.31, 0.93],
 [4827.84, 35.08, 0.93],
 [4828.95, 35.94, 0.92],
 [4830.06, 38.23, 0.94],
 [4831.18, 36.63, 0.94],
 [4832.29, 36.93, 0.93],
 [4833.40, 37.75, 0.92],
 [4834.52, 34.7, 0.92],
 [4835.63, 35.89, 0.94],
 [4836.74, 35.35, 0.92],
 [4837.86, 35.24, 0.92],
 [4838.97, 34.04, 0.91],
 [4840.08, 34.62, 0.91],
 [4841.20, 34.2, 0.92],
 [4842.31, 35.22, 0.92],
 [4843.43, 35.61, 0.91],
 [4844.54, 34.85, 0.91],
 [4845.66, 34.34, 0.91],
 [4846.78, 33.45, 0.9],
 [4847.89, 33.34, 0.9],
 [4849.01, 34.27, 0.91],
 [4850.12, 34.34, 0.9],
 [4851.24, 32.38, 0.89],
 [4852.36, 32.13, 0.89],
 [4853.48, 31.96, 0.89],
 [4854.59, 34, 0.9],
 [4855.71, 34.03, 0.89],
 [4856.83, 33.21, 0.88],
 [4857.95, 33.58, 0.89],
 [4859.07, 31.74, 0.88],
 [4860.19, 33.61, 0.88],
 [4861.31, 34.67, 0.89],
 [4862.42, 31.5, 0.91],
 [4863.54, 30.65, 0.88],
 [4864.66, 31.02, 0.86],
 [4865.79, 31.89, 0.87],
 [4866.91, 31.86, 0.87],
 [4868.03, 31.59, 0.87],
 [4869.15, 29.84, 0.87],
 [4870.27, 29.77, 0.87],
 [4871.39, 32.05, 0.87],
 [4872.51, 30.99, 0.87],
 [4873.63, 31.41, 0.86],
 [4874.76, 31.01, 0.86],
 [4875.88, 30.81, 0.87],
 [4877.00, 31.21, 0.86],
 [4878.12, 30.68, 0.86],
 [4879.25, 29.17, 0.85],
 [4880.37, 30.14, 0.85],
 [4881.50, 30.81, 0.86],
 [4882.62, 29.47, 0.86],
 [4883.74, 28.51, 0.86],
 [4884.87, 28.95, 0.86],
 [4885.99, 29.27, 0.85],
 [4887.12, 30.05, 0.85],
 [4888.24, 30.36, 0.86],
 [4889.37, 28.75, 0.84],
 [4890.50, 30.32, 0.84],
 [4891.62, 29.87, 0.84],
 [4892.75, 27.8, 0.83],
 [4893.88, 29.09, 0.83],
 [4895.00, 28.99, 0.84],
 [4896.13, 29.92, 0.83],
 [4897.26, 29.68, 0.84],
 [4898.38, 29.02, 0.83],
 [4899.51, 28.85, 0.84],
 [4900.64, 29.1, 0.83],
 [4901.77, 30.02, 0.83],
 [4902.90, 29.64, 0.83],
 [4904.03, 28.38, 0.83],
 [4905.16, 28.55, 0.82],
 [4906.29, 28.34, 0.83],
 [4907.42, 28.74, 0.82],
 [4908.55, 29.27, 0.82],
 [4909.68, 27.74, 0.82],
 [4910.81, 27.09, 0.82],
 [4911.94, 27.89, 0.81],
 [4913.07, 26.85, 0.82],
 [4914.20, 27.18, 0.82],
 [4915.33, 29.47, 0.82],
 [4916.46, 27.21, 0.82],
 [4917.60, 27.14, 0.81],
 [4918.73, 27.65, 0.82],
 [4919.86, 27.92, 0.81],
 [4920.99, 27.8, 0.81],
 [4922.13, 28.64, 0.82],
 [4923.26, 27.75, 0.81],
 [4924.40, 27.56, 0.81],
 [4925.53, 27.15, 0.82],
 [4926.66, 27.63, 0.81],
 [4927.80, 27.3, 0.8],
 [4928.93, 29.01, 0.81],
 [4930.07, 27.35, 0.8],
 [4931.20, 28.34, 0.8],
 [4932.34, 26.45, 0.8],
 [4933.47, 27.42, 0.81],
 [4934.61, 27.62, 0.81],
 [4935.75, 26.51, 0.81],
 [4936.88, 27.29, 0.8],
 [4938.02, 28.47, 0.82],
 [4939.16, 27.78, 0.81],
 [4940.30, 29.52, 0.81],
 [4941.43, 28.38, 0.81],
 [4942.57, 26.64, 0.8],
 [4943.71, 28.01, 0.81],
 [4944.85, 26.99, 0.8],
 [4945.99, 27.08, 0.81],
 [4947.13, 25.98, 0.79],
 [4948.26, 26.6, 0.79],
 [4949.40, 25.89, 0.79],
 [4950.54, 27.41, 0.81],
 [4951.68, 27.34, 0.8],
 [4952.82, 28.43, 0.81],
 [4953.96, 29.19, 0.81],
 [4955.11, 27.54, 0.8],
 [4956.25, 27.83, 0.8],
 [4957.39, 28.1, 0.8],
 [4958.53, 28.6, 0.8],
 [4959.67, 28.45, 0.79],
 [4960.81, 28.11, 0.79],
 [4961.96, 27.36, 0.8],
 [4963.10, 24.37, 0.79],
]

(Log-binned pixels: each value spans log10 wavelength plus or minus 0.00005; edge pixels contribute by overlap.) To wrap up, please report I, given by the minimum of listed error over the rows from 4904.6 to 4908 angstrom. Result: 0.82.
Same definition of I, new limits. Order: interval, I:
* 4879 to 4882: 0.85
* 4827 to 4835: 0.92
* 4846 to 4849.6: 0.90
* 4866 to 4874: 0.86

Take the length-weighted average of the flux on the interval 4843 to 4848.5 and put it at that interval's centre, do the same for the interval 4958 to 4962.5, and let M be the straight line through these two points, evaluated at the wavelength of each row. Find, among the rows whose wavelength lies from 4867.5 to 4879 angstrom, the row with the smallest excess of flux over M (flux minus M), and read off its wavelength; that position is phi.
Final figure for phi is 4870.27 angstrom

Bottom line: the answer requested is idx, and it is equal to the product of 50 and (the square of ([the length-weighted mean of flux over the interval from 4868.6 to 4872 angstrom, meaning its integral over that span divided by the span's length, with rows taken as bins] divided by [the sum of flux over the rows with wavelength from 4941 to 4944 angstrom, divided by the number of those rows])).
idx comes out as 61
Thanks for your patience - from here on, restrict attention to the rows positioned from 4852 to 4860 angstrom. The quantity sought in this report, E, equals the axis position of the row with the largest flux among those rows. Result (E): 4855.71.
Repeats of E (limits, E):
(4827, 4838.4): 4830.06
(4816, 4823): 4822.29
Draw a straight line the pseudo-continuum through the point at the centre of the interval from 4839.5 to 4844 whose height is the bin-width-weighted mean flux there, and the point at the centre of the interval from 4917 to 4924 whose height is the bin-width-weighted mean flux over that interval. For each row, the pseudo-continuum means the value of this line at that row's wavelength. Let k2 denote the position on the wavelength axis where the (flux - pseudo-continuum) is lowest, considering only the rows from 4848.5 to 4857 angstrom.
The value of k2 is 4853.48 angstrom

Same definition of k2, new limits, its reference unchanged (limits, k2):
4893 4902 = 4893.88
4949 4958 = 4949.40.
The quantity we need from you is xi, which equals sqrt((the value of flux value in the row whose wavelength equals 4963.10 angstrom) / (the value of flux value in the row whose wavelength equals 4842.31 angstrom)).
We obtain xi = 0.83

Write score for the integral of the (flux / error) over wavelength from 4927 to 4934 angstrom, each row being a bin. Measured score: 240.9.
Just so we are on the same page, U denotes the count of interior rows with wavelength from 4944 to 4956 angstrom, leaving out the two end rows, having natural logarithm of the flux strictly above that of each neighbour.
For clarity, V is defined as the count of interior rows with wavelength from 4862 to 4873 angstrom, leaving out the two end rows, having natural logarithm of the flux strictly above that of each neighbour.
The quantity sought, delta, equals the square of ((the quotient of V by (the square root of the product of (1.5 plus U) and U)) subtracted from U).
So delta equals 13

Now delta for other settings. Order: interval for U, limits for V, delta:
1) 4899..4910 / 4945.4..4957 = 5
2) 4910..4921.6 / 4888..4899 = 5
